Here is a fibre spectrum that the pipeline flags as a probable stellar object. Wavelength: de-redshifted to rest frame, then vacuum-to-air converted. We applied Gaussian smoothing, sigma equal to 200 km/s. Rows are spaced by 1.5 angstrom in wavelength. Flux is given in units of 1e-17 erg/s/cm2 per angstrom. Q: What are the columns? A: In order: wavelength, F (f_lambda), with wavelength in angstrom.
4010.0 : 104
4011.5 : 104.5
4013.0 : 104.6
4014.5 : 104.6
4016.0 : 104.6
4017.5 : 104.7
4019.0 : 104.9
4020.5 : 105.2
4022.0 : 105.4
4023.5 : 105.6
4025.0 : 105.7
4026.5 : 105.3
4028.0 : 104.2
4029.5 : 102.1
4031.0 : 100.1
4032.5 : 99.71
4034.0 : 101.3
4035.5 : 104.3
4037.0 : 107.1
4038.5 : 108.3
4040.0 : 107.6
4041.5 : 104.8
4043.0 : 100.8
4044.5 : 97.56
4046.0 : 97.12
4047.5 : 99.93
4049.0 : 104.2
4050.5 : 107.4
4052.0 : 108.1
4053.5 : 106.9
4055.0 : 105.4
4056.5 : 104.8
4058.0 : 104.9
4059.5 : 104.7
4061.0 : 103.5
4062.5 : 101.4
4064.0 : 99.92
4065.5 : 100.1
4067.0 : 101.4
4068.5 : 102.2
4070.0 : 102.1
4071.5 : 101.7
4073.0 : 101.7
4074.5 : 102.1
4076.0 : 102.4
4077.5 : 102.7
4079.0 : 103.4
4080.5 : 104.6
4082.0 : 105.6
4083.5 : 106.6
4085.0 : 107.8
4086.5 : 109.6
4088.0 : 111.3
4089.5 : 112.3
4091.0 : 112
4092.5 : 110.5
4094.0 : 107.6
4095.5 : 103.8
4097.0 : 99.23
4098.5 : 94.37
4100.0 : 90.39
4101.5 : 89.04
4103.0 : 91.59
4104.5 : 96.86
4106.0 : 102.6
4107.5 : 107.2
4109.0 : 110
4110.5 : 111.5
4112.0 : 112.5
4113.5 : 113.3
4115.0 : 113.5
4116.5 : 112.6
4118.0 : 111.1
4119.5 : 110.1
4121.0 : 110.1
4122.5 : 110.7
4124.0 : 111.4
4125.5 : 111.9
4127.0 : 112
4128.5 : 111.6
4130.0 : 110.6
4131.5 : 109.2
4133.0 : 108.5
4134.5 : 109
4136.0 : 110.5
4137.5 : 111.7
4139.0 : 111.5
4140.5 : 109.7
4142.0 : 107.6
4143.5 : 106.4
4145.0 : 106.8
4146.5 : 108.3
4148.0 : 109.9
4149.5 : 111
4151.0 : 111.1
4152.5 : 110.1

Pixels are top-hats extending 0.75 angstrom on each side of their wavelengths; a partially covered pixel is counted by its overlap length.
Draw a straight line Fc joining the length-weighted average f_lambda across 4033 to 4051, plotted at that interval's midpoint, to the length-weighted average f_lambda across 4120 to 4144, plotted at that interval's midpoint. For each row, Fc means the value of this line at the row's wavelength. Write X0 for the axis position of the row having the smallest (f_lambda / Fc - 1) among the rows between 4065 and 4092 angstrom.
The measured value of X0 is 4065.5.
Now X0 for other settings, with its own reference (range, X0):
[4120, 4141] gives 4133.0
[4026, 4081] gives 4046.0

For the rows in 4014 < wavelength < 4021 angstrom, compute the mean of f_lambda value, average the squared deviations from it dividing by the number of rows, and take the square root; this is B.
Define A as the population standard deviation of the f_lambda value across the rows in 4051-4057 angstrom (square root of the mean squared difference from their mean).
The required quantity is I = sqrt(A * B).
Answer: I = 0.5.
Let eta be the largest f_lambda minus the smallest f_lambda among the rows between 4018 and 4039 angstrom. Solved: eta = 9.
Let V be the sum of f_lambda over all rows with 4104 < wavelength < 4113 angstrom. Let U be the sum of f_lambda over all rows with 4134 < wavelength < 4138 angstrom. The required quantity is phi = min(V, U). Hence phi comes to 331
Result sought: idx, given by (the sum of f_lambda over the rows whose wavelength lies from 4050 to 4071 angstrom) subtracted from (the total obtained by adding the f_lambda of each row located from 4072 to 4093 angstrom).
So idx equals 40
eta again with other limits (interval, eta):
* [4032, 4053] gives 11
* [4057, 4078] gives 5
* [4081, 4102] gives 23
